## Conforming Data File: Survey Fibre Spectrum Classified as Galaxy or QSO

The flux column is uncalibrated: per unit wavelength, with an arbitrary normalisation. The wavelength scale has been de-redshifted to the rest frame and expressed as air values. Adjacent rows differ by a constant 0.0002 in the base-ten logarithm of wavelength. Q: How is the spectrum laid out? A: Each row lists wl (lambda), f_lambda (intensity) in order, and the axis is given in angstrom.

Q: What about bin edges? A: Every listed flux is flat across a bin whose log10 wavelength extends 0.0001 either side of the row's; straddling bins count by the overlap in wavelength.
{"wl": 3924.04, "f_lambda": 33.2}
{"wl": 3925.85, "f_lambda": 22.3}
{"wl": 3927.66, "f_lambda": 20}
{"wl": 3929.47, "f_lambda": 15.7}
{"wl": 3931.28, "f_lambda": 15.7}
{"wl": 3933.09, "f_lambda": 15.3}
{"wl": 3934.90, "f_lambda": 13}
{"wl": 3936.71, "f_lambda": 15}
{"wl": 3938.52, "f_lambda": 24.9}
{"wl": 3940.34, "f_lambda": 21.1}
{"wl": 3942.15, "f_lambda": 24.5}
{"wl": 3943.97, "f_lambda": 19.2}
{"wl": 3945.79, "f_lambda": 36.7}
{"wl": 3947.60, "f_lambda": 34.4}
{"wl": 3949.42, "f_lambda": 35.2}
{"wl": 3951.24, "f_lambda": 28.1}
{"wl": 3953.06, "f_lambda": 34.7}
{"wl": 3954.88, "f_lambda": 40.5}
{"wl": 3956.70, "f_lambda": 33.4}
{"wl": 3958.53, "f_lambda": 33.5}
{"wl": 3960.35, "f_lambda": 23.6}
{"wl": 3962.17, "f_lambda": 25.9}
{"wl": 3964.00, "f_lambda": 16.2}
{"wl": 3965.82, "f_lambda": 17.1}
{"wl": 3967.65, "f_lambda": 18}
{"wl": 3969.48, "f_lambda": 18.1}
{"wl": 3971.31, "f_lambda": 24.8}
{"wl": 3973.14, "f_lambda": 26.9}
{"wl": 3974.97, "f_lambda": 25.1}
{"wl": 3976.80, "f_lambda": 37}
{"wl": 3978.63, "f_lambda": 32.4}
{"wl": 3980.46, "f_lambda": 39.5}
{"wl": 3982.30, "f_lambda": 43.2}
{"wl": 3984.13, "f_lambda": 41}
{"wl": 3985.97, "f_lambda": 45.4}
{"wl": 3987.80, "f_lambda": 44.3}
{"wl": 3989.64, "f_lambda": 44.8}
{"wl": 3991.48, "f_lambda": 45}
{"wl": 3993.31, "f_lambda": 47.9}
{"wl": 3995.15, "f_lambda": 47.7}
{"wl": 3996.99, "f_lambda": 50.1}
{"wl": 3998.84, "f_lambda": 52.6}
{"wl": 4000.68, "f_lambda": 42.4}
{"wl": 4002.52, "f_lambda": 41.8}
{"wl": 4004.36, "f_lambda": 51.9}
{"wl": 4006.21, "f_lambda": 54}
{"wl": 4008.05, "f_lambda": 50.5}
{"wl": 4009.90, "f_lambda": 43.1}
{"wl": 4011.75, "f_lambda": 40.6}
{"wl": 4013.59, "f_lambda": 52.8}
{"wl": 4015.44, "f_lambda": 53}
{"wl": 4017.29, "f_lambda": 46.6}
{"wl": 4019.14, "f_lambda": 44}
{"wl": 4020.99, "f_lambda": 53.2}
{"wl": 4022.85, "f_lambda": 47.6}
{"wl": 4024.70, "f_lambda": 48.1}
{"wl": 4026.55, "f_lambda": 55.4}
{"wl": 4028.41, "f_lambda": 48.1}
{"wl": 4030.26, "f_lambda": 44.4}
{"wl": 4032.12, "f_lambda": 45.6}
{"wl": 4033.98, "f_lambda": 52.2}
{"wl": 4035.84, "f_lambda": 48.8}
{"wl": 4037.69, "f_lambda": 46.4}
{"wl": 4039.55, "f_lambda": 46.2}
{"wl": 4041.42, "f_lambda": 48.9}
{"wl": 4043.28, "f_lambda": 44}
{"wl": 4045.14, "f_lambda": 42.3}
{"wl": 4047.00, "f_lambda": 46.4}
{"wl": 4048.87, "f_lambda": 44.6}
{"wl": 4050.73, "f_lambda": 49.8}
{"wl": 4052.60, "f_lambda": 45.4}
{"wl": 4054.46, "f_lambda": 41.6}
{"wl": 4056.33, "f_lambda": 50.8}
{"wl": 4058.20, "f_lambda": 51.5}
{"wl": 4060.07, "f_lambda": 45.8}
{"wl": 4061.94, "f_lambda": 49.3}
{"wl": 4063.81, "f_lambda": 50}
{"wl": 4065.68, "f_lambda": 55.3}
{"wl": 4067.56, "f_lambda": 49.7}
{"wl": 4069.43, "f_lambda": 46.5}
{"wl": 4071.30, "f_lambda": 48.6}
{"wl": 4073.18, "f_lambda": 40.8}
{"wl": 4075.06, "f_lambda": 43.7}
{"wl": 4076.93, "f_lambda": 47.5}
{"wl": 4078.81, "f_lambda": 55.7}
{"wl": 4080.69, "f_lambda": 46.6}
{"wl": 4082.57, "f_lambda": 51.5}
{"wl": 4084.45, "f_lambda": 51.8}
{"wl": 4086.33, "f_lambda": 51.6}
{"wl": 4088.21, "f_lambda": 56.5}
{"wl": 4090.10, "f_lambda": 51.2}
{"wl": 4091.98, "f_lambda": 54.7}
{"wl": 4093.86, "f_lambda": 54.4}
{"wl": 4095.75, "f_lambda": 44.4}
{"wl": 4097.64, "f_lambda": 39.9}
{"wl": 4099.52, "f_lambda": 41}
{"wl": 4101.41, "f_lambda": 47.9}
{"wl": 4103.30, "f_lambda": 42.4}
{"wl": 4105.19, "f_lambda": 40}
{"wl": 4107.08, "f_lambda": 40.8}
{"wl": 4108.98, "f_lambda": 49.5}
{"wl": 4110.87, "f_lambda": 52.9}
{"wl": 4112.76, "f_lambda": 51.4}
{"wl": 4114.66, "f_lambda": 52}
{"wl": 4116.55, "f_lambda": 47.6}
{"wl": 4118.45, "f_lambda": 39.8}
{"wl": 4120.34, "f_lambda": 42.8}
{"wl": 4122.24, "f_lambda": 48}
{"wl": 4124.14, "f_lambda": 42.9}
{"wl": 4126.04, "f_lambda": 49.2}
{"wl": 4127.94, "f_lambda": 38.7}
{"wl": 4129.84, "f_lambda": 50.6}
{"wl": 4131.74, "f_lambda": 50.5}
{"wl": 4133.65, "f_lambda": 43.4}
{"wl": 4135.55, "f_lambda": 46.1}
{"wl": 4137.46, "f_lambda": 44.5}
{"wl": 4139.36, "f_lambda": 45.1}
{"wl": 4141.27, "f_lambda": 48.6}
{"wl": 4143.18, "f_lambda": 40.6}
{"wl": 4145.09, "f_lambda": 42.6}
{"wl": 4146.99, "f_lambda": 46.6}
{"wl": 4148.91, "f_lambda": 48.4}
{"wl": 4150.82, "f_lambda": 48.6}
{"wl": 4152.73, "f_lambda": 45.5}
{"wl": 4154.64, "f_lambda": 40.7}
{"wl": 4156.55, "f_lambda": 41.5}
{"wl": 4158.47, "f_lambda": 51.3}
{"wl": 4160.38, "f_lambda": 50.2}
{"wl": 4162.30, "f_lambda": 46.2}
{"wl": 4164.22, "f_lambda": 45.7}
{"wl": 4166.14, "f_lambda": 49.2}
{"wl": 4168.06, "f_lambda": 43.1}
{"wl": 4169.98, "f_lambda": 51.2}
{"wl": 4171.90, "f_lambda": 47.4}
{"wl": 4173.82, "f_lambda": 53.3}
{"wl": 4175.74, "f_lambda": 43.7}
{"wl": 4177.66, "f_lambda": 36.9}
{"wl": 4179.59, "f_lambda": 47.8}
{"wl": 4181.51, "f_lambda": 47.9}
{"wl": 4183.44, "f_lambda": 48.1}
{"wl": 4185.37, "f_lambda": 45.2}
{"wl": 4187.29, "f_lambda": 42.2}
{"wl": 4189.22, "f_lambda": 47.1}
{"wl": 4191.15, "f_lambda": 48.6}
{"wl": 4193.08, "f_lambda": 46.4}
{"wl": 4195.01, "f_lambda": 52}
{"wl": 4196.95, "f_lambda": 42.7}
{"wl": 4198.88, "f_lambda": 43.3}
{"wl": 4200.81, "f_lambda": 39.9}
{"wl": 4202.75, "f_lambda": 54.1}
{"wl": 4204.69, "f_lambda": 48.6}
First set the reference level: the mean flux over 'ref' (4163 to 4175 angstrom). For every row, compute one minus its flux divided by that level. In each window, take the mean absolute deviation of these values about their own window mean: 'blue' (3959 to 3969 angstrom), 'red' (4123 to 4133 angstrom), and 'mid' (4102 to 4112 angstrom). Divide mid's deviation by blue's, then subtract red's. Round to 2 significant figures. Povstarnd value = 1.2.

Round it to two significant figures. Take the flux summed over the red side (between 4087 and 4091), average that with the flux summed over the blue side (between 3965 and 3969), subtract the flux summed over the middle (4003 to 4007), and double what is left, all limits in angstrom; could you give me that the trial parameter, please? -69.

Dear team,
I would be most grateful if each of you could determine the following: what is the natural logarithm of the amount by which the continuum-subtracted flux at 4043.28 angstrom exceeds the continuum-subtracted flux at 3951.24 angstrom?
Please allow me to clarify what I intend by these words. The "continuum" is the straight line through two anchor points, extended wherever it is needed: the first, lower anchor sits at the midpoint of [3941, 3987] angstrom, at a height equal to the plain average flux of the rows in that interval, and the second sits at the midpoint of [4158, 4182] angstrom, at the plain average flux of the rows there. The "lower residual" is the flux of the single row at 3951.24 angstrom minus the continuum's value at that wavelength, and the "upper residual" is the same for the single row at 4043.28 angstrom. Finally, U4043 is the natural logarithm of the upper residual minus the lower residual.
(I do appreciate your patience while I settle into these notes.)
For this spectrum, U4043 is 2.1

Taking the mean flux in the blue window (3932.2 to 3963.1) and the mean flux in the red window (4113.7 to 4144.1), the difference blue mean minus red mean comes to -19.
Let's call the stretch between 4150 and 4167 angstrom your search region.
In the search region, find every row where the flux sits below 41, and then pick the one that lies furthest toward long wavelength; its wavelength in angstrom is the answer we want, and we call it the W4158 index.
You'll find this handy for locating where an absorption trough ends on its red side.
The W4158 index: 4154.64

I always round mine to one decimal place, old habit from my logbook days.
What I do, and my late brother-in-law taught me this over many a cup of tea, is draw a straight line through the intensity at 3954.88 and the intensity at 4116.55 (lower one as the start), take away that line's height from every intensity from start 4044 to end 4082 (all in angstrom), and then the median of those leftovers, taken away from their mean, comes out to 0.6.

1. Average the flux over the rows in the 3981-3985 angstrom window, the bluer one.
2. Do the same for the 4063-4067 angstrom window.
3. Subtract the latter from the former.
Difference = -11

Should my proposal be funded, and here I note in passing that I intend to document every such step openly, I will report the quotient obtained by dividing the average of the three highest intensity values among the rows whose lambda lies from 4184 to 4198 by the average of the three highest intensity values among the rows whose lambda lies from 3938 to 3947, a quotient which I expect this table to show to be 1.715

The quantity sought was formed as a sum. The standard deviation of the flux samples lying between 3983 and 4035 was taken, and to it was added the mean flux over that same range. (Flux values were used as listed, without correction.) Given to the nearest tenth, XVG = 51.9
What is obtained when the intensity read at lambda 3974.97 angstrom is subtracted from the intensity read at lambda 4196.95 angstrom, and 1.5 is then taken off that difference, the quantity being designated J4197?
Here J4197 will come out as 16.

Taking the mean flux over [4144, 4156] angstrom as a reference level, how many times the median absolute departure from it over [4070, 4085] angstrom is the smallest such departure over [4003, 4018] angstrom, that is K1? 0.3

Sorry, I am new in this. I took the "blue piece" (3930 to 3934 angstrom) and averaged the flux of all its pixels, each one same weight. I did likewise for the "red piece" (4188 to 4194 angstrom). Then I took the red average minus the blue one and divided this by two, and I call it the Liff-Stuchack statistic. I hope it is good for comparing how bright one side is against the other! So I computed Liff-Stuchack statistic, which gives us 16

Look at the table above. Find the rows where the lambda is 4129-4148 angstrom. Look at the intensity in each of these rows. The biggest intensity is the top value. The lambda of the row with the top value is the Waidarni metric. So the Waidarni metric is 4129.84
